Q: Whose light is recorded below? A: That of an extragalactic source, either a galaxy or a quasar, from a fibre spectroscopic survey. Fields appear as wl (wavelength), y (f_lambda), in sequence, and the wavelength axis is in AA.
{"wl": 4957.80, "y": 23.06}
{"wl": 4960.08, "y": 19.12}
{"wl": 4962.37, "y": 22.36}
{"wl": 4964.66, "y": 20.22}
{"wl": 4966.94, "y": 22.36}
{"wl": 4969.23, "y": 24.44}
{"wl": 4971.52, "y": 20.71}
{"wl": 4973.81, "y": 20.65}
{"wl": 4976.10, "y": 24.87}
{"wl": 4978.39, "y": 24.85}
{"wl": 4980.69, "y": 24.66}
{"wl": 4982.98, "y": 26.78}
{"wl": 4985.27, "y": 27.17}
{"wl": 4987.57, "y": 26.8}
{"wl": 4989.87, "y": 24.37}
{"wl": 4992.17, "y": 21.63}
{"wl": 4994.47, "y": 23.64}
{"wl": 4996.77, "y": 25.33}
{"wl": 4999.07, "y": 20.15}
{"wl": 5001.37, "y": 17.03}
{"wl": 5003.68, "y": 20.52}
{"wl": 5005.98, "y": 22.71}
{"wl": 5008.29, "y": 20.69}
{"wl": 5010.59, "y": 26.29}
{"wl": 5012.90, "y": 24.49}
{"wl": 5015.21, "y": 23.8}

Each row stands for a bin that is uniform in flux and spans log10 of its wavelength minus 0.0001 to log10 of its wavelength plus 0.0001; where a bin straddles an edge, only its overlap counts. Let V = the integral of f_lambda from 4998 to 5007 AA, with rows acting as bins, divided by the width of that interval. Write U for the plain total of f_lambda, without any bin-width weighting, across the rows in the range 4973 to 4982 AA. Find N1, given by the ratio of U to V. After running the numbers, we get 4.74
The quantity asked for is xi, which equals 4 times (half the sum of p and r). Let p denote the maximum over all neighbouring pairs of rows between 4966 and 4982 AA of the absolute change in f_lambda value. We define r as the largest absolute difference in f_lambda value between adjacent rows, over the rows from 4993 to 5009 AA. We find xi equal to 18.8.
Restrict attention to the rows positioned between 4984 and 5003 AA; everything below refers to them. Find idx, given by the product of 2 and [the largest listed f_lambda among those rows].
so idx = 54.3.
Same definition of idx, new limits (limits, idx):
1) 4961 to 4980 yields 49.7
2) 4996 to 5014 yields 52.6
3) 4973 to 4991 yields 54.3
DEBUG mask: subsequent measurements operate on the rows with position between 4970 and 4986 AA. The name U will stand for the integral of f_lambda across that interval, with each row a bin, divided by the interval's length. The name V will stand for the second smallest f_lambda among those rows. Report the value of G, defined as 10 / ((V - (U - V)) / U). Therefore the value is 14.0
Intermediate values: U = 24.2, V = 20.71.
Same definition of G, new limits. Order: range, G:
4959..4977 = 11.7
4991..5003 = 11.5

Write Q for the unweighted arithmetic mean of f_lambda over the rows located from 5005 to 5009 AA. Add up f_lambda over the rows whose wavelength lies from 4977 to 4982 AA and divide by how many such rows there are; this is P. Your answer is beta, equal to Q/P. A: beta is 0.88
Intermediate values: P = 25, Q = 21.7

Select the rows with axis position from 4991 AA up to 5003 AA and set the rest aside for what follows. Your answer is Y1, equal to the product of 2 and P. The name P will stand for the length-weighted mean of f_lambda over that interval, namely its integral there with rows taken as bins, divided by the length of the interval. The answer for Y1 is 43.0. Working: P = 21.5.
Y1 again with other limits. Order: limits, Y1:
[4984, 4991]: 52.3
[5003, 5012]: 45.5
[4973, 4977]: 45.6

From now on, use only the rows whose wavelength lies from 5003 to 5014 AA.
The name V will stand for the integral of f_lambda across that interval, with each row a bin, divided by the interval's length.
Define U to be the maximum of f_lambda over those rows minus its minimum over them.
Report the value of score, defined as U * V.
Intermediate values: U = 5.8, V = 23.0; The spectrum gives 133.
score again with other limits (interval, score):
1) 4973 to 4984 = 150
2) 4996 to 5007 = 174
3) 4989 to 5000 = 119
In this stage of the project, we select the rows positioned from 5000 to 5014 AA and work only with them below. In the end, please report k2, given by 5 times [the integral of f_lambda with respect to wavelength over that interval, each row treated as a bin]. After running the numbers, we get 1535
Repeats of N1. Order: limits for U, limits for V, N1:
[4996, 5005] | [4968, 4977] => 3.67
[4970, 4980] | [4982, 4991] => 3.47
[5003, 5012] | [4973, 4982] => 3.77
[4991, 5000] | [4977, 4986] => 3.52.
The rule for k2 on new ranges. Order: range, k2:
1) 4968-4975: 768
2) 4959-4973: 1506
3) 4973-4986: 1617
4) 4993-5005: 1282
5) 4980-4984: 517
